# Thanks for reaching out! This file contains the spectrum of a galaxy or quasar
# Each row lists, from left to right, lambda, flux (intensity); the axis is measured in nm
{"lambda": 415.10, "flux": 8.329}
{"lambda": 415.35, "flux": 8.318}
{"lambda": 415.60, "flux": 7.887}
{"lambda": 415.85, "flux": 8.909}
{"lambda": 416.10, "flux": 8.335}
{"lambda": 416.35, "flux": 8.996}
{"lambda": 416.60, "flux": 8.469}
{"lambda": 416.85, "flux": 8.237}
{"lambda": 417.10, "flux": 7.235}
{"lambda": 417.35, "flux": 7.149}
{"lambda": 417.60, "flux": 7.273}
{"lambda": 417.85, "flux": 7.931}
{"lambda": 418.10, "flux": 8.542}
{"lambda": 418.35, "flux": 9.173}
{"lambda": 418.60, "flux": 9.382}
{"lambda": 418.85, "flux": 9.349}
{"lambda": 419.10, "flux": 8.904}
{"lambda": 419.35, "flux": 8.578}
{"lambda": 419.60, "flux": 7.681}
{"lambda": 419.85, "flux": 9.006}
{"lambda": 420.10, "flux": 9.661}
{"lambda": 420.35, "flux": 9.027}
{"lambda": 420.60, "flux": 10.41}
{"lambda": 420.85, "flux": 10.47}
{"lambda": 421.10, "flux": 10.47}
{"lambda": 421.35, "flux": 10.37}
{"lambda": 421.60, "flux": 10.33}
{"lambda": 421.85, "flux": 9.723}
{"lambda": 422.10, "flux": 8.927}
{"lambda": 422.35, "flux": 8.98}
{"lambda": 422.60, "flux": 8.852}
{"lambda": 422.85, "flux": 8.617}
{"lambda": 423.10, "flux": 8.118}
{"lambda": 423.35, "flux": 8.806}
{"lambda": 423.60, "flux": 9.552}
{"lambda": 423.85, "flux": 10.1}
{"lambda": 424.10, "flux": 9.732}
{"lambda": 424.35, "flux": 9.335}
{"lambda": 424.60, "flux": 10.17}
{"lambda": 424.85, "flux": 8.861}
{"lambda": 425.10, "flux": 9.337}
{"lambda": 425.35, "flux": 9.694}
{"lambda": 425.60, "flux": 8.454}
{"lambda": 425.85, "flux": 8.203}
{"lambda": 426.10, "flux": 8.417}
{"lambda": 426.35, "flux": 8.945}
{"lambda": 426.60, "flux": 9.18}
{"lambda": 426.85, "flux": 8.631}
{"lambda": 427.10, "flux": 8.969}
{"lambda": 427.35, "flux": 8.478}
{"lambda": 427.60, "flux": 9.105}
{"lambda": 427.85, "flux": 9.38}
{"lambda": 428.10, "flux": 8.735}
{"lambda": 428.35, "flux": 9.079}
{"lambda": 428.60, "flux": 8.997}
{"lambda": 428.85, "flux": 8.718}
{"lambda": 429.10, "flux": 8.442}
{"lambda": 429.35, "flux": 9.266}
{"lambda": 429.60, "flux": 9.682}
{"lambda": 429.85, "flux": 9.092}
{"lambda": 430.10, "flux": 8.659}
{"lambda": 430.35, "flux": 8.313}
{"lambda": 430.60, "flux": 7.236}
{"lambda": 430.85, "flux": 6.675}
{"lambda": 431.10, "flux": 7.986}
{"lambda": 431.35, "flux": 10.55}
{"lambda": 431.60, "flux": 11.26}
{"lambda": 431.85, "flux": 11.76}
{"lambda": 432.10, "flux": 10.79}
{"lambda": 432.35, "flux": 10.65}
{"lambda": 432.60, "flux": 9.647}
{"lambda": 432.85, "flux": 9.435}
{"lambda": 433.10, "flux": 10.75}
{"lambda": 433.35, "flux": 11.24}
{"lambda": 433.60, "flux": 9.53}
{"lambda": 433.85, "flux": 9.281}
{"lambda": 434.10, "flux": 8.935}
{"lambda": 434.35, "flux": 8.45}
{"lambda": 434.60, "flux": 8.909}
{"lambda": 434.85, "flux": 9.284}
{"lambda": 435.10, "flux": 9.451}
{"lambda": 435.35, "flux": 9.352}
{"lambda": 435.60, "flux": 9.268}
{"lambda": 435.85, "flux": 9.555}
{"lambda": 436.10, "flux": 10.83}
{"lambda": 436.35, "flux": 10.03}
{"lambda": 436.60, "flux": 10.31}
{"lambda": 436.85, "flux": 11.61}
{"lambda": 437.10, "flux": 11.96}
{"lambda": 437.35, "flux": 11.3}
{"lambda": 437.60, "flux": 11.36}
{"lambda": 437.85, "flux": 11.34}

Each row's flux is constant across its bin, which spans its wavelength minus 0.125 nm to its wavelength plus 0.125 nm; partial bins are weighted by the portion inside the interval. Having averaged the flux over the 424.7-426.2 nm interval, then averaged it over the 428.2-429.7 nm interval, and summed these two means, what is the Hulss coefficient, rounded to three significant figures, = 17.9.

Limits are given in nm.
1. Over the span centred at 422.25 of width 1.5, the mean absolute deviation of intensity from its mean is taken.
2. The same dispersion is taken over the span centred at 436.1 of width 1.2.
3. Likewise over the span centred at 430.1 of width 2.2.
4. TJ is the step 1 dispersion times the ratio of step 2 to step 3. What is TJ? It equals 0.34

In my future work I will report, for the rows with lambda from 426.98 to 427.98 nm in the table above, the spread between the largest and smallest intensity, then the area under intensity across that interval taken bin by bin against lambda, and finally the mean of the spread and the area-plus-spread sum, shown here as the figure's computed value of 5.4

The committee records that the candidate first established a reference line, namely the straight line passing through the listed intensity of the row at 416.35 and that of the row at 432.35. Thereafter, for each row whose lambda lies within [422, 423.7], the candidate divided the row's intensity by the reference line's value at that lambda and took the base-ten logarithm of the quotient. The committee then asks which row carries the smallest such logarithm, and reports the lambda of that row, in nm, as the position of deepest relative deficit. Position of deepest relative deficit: 423.10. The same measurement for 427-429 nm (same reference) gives 427.35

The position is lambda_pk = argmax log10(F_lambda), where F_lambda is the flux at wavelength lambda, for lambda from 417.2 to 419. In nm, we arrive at 418.60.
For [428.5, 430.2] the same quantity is 429.60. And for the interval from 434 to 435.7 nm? 435.10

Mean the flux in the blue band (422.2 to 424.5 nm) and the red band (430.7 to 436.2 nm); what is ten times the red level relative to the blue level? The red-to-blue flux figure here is 10.6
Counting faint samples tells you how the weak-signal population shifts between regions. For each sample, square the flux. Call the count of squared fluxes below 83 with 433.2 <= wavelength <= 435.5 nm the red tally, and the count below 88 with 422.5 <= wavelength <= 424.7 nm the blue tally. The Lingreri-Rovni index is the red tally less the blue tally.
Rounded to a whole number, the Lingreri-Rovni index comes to -2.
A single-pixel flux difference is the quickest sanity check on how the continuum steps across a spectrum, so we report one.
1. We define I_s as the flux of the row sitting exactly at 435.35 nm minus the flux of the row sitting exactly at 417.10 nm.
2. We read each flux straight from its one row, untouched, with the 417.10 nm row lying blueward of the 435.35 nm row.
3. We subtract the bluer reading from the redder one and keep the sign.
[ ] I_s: 2.1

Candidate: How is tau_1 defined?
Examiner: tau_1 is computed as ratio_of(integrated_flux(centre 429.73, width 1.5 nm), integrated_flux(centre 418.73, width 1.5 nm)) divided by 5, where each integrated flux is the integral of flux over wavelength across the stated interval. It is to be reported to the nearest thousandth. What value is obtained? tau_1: 0.198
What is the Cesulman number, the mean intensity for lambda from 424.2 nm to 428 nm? 9.0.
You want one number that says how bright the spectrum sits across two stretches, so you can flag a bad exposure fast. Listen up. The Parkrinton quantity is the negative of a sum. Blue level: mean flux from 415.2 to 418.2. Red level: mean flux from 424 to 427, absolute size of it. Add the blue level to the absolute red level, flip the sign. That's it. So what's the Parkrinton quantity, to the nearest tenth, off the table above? -17.2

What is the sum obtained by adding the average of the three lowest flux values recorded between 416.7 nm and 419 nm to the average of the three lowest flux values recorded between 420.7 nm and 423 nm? 16.0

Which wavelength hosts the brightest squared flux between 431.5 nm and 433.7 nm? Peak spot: 431.85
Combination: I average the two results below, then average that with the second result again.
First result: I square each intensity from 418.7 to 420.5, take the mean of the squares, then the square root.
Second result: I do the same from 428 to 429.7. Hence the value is 9.0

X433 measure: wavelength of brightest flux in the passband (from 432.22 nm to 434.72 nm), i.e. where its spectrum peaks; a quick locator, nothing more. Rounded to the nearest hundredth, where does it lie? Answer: 433.35 nm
